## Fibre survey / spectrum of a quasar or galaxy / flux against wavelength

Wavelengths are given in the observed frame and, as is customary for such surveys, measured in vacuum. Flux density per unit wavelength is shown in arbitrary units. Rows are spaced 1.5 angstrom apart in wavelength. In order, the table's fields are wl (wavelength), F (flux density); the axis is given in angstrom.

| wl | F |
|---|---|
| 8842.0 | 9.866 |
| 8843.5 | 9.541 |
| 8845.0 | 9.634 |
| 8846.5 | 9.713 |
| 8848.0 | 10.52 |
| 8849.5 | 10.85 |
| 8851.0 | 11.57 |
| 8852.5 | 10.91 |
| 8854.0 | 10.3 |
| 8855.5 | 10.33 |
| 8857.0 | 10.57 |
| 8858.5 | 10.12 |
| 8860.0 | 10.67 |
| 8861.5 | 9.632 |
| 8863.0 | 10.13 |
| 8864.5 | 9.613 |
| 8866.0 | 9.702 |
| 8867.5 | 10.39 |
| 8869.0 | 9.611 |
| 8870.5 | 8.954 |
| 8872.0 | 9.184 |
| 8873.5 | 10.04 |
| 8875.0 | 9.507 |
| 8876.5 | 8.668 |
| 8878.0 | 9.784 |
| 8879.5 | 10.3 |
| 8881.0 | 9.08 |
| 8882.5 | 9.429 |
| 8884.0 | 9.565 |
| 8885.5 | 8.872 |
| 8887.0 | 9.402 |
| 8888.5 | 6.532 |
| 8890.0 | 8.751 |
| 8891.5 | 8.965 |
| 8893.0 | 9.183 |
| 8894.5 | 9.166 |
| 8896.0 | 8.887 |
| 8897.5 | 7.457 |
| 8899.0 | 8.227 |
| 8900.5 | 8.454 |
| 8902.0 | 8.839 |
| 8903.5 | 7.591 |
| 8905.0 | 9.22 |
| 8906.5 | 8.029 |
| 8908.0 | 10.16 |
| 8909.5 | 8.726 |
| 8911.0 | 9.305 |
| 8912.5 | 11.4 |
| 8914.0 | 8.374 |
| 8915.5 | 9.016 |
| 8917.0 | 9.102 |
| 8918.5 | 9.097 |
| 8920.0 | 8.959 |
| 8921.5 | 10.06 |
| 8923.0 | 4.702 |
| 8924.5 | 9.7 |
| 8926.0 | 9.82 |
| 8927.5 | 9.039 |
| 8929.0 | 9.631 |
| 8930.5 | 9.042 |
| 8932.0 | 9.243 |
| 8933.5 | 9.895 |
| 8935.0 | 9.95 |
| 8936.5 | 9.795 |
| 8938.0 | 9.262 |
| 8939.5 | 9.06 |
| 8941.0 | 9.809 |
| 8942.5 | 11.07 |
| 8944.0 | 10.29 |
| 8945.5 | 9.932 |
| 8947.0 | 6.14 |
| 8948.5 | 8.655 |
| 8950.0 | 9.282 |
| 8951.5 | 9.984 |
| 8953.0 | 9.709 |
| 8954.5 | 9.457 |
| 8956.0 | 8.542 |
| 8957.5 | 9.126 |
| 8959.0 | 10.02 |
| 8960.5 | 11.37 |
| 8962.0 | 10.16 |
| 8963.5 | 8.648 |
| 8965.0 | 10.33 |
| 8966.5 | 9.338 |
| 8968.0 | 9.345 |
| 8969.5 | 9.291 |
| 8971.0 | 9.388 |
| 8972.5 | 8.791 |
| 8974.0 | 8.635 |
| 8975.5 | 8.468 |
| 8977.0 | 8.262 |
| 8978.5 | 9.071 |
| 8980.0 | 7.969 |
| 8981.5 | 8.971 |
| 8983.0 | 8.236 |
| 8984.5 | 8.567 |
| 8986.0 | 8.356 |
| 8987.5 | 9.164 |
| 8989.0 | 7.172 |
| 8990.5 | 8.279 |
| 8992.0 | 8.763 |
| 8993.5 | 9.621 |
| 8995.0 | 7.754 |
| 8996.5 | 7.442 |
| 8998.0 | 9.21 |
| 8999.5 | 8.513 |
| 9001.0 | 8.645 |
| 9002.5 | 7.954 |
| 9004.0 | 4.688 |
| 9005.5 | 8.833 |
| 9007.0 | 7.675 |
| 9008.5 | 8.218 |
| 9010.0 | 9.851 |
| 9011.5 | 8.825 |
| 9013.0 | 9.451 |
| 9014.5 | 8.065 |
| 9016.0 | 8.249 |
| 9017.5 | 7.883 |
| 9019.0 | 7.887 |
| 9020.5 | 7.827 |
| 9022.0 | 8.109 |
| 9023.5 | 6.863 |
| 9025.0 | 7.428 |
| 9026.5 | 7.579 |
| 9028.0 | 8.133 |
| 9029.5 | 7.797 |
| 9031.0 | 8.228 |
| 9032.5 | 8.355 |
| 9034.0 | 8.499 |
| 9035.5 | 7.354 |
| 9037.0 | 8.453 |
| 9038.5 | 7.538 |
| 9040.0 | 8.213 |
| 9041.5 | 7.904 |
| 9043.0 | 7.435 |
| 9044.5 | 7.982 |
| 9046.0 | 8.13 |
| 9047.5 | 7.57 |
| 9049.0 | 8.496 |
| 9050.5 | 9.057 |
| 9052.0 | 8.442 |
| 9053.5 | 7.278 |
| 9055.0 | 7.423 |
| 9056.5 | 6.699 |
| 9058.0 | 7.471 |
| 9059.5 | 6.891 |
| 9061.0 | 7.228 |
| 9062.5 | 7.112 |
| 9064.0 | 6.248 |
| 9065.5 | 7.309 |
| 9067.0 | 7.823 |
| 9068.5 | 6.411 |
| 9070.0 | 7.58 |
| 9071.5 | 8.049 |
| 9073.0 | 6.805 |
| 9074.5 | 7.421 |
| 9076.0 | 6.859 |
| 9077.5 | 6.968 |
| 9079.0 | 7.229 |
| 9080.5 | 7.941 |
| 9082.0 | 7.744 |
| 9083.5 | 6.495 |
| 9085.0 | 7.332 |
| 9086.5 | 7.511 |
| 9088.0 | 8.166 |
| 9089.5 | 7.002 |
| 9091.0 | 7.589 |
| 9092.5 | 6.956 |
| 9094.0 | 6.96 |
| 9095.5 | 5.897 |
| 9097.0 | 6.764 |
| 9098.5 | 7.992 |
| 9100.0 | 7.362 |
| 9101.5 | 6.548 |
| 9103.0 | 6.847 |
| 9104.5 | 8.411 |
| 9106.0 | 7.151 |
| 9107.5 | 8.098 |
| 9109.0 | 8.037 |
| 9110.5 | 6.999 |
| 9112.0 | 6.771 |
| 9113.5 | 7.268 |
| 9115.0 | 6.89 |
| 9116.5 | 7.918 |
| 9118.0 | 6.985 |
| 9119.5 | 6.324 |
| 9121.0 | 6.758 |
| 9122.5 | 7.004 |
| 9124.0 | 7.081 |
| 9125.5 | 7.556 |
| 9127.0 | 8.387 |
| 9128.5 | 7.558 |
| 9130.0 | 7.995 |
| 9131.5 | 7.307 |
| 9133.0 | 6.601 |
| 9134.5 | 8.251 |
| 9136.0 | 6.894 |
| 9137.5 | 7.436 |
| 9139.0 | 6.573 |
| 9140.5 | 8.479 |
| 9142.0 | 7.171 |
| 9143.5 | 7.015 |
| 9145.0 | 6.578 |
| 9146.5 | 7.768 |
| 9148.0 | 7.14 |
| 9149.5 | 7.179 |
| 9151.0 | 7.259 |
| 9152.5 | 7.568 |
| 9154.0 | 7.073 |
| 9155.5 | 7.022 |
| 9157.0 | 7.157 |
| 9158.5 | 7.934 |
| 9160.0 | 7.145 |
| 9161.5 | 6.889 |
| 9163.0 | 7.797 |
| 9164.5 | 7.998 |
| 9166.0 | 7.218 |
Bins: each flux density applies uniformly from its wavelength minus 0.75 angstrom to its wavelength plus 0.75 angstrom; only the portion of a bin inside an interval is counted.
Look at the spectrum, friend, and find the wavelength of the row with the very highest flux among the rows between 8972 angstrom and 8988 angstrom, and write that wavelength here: 8987.5 angstrom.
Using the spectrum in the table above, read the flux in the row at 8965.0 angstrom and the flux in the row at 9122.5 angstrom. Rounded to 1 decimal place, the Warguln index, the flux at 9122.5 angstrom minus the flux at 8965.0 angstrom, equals -3.3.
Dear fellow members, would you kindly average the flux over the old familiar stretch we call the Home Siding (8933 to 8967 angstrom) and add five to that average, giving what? 14.6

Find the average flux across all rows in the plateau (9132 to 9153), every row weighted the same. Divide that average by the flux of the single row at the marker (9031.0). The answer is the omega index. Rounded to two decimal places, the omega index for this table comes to 0.88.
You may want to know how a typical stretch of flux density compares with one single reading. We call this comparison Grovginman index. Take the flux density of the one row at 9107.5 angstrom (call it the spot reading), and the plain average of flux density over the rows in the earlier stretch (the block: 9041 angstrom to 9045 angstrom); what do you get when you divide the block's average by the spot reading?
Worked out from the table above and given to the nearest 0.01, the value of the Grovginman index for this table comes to 0.96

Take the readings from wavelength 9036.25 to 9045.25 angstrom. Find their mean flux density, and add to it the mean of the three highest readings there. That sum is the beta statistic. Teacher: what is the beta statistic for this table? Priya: 16.1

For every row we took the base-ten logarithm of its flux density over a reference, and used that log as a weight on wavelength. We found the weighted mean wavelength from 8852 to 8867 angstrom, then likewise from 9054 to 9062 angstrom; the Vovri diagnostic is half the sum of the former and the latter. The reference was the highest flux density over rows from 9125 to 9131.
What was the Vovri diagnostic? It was 8958.3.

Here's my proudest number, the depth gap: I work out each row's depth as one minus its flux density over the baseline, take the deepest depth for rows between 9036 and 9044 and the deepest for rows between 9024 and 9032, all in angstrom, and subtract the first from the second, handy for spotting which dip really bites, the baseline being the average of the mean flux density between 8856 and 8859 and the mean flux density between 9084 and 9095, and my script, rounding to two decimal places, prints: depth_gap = 0.00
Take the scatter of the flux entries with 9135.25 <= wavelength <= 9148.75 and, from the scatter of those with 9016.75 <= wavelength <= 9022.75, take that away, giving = -0.5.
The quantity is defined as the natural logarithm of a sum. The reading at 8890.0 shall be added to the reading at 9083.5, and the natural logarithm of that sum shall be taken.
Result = 2.72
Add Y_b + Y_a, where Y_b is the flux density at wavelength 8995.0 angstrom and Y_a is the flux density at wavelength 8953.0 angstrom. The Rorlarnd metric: 17.5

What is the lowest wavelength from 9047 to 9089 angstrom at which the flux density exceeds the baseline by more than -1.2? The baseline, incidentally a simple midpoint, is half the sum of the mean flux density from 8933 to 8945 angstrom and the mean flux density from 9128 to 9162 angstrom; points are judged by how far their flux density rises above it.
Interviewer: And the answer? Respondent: 9047.5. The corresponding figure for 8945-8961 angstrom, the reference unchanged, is 8945.5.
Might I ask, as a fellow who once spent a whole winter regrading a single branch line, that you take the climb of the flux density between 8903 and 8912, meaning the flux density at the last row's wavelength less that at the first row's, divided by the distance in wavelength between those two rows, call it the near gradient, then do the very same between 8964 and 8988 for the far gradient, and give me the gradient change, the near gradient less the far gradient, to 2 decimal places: 0.28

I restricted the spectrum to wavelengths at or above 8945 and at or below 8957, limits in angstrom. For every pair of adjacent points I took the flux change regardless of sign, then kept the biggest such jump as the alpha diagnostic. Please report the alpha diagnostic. 3.8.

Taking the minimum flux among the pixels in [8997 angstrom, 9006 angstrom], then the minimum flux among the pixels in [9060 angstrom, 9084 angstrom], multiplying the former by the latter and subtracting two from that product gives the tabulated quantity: 27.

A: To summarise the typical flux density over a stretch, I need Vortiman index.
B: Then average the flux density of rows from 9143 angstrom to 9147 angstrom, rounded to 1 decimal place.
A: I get 7.1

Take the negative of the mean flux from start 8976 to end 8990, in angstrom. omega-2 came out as -8.42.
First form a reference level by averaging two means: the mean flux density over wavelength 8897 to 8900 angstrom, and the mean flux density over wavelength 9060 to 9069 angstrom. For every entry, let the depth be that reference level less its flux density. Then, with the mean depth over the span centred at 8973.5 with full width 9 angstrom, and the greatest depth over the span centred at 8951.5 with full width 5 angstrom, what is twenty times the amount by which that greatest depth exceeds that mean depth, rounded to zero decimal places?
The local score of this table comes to -10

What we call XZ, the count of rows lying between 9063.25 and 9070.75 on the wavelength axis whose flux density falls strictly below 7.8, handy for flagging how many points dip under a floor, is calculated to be 4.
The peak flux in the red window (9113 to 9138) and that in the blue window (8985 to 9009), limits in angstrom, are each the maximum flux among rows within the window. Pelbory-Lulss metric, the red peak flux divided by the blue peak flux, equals 0.87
